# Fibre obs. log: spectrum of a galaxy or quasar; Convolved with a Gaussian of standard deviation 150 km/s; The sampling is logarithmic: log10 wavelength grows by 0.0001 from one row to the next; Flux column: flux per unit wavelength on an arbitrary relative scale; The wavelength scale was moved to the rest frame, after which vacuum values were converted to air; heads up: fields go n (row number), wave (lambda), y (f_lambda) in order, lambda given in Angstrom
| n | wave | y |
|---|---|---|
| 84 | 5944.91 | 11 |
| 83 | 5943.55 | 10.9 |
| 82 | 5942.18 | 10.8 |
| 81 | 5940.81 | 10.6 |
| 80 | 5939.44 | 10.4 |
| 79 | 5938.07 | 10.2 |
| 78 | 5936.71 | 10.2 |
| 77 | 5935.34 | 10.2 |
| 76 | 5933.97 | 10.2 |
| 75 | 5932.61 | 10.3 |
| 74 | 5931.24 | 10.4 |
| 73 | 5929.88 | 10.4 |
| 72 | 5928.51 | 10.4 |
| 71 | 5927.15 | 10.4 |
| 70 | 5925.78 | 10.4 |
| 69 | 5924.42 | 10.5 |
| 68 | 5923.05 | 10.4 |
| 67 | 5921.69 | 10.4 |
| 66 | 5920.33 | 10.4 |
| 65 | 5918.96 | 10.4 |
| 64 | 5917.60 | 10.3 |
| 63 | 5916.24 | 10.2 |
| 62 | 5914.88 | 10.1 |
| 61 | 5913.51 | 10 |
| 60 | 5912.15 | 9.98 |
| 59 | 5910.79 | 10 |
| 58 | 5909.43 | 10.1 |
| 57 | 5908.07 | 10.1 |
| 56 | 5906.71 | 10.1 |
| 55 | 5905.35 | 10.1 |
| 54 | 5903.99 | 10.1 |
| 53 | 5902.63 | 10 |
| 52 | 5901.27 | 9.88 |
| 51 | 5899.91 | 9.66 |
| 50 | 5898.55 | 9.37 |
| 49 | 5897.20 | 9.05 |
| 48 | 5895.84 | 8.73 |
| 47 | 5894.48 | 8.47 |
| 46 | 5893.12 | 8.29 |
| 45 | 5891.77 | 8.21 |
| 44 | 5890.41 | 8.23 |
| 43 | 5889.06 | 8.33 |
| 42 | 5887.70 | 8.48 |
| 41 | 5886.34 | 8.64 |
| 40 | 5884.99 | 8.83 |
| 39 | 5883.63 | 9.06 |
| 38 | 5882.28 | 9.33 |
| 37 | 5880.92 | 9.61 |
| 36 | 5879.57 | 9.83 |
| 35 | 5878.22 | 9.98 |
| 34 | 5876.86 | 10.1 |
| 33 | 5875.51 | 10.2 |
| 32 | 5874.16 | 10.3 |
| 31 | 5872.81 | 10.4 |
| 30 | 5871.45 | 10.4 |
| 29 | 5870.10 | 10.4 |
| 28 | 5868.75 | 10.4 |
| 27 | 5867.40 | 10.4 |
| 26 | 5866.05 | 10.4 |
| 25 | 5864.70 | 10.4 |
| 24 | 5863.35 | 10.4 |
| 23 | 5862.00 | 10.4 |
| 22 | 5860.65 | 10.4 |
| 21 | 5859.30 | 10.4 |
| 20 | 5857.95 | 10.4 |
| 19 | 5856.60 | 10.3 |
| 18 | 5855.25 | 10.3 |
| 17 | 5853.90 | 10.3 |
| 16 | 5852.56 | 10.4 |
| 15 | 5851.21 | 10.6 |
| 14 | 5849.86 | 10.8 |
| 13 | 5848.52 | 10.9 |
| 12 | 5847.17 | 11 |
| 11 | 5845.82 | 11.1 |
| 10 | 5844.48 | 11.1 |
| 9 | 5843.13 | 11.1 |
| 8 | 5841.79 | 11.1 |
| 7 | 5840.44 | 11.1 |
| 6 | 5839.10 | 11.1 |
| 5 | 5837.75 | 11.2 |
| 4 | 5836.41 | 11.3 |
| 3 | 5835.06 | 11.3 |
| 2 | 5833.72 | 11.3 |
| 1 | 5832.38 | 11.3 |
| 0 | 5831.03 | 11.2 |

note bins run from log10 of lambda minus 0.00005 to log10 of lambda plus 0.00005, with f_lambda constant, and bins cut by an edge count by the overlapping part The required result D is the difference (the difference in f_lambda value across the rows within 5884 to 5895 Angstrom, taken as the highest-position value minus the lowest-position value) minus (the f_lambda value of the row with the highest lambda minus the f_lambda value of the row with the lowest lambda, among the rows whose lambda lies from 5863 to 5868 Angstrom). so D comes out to -0.36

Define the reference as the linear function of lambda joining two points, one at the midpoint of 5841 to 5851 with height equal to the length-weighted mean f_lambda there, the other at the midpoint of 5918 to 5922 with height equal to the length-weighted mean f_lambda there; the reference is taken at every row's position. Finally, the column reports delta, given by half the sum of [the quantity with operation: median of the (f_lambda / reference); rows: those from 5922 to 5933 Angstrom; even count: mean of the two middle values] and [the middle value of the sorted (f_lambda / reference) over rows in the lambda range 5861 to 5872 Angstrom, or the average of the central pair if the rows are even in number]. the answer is 0.984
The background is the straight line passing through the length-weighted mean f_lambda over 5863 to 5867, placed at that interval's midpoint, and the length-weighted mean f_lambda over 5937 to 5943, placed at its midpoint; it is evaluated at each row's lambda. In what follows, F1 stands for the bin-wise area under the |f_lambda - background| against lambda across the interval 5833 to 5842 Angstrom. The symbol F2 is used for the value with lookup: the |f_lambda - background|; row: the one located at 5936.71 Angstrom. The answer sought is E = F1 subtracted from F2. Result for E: -7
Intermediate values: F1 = 7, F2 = 0.28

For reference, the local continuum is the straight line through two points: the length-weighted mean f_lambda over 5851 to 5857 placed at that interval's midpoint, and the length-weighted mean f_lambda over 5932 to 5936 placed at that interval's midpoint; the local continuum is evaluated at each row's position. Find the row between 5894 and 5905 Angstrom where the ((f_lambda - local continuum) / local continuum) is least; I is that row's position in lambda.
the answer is 5894.48 Angstrom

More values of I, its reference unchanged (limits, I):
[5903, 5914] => 5912.15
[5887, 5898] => 5891.77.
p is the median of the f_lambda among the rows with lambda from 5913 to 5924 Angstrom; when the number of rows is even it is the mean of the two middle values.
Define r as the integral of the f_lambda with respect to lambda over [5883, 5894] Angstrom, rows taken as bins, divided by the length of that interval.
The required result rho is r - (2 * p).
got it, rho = -12.2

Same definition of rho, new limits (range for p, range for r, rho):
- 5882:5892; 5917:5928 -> -6.7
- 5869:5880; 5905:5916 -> -10.4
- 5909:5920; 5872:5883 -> -10.2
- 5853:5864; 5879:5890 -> -11.8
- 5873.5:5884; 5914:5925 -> -9.5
